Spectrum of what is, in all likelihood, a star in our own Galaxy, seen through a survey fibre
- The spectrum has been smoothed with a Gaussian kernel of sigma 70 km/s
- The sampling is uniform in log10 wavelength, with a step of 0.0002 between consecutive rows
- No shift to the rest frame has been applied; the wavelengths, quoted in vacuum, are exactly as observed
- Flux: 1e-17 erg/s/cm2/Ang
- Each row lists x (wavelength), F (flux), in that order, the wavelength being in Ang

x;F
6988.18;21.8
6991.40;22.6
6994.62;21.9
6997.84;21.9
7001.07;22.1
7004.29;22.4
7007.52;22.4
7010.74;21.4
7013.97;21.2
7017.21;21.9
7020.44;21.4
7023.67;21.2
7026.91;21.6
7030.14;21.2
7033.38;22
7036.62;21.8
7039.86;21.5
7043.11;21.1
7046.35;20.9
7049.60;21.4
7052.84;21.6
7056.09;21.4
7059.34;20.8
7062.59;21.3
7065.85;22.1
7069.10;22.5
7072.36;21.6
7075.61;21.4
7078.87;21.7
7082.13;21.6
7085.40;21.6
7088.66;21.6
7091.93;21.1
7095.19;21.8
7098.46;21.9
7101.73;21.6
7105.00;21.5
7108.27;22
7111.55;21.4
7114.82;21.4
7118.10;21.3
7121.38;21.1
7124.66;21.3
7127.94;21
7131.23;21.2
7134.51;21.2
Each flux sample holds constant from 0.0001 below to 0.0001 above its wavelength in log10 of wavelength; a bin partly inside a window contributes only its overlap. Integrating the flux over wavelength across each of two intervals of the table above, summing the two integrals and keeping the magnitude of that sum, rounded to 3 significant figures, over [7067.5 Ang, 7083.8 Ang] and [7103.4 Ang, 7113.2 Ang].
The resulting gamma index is 567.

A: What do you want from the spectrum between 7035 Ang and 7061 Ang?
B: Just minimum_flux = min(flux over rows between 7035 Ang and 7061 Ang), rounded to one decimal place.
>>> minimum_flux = 20.8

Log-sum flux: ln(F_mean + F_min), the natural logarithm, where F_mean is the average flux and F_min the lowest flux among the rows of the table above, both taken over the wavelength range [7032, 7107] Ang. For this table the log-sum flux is 3.75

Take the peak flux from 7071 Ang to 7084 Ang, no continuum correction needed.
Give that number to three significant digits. 21.7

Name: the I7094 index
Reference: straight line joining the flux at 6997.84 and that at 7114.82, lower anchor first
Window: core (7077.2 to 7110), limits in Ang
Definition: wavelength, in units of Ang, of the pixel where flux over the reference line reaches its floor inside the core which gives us 7091.93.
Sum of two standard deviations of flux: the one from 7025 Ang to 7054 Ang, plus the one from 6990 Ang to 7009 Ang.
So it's 0.6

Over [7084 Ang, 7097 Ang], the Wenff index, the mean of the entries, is 21.5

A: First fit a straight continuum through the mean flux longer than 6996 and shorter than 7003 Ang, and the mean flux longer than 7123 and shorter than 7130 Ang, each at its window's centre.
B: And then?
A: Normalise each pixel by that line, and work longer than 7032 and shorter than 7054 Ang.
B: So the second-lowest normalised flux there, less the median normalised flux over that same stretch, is -0.0174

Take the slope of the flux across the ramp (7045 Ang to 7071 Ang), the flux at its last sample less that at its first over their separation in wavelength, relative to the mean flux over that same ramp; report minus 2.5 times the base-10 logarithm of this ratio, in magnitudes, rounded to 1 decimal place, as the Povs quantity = 6.2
